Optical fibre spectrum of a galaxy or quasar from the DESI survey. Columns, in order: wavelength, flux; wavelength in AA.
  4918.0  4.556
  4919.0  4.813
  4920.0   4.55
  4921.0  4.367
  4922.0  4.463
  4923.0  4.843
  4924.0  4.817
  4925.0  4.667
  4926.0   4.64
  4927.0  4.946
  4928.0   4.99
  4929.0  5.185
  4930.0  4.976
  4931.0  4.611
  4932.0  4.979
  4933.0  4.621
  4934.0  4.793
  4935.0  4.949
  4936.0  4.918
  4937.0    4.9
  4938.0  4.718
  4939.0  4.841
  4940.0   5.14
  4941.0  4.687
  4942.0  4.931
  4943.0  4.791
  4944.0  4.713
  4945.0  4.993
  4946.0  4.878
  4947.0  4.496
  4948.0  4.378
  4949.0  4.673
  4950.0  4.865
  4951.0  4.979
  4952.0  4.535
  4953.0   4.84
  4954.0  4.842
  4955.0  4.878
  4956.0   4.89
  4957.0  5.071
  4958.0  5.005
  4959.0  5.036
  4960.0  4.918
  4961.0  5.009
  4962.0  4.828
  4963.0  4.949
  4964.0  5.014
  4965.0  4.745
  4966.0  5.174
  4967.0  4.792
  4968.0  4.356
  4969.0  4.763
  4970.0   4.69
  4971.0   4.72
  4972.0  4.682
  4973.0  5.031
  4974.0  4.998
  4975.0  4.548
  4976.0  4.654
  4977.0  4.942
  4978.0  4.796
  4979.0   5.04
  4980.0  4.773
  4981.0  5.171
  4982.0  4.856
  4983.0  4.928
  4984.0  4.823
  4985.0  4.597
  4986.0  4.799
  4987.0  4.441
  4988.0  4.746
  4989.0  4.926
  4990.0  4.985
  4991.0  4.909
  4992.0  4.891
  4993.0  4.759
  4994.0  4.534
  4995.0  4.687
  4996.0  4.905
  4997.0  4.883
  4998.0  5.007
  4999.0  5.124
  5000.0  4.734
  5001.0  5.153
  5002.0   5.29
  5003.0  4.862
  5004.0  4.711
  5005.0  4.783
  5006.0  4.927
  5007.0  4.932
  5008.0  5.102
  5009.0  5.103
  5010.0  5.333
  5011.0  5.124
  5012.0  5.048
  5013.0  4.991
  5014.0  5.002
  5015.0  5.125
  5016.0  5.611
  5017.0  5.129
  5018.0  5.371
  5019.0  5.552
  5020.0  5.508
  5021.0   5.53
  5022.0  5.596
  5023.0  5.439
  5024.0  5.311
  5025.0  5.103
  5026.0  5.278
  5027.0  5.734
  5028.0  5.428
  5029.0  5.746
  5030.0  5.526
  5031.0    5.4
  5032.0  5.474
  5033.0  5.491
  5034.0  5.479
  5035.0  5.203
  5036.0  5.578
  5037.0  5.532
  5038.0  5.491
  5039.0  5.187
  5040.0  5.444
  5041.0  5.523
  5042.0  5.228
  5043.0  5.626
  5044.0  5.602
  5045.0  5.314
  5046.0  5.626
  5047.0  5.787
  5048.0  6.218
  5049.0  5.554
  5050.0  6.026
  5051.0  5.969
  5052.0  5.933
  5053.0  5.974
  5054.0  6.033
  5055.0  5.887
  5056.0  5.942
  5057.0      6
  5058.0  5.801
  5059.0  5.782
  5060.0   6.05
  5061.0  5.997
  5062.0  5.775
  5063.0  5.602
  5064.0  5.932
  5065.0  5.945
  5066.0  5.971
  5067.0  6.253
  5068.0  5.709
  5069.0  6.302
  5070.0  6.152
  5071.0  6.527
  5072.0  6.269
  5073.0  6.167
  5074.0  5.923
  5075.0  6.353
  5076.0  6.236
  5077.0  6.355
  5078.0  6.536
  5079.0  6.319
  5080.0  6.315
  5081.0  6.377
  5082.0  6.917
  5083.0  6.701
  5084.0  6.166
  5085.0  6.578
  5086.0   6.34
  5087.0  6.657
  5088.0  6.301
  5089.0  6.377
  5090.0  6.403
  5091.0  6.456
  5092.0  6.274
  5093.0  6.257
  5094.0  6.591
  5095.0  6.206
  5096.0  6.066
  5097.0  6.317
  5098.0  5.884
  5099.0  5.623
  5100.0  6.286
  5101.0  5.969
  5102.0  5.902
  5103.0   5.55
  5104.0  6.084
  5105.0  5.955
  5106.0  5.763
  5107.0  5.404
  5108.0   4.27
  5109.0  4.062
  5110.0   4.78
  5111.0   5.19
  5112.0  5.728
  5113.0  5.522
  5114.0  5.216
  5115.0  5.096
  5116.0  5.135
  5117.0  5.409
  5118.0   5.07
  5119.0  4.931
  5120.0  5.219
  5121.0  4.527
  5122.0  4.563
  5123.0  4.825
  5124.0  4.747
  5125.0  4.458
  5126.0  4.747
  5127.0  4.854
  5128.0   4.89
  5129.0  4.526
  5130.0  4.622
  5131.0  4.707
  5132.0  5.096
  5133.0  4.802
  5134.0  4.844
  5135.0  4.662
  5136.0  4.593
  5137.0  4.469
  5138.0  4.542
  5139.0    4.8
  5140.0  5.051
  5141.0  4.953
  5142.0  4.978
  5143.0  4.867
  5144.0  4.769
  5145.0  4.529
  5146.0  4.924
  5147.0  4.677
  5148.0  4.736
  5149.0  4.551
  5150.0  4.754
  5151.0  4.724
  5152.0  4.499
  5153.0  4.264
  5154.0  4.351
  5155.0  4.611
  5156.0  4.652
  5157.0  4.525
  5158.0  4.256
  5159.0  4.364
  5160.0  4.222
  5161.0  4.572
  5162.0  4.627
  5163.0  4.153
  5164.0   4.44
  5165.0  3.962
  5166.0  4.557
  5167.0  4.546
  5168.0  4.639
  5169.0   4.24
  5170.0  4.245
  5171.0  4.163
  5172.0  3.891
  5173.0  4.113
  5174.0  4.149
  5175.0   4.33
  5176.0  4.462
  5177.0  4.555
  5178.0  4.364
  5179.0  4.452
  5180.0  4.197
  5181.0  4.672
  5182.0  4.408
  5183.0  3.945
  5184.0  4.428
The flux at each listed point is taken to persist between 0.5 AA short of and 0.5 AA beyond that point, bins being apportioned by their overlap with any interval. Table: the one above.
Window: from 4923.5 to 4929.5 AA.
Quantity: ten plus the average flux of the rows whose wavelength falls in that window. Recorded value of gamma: 14.9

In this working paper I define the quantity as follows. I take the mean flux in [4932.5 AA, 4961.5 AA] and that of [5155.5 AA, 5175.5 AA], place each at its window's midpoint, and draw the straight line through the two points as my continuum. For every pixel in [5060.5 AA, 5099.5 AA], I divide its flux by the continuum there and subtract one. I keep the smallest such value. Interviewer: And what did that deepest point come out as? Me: 0.23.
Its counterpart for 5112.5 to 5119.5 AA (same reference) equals 0.11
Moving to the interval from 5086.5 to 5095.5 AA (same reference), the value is 0.38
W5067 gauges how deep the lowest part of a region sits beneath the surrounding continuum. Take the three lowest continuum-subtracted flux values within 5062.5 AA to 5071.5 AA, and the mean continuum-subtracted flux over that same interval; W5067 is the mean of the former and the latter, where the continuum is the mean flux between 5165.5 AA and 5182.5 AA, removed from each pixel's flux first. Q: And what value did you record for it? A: 1.5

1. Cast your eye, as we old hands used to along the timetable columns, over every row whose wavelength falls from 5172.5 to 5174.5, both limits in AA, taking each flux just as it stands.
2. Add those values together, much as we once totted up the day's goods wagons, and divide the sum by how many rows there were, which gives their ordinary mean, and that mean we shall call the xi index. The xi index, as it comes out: 4.13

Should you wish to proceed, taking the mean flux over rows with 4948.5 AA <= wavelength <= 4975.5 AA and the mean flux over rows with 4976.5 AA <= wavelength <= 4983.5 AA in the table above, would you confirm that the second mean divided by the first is 1.02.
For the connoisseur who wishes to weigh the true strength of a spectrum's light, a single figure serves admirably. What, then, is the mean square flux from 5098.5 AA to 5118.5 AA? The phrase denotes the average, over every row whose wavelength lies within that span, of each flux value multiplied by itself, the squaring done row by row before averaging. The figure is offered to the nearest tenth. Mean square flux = 29.5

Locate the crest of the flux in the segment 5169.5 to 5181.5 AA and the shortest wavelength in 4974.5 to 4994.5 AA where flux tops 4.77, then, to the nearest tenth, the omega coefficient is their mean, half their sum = 5079.0 AA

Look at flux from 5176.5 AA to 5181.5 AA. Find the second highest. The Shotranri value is 4.555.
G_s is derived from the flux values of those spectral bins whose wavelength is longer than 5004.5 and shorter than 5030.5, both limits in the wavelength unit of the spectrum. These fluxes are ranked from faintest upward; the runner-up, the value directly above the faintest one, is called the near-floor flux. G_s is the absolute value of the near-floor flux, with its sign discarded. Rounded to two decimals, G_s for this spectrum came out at 4.93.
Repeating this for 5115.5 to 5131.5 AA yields 4.53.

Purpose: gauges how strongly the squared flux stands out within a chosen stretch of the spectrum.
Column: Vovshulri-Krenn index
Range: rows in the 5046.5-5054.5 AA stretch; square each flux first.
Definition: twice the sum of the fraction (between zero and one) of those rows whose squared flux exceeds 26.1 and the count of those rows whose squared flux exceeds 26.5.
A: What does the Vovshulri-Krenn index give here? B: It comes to 18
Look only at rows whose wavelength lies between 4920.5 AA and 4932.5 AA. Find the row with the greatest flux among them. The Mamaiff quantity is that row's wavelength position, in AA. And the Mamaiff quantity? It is 4929.0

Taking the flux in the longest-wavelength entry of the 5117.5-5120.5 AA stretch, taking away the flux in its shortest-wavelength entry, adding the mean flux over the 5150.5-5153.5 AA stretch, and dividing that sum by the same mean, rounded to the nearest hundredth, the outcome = 1.03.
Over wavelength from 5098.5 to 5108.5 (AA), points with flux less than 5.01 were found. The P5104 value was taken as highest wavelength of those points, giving 5108.0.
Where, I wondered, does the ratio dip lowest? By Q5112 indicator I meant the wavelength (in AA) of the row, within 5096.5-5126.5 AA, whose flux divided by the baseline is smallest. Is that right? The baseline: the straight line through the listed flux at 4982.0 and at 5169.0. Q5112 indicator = 5109.0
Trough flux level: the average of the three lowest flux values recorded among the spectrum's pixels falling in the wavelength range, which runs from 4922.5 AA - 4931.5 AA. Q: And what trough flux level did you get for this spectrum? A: 4.6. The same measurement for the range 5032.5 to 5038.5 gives 5.4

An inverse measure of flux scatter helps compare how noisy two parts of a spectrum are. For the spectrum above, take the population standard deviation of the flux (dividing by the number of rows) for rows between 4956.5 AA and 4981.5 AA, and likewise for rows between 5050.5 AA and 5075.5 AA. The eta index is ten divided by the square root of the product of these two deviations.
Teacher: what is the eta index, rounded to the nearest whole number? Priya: 49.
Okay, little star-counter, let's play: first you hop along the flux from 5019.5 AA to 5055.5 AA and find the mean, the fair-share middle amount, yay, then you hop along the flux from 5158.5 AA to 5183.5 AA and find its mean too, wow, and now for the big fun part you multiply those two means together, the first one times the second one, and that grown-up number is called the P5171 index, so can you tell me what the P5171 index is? 24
